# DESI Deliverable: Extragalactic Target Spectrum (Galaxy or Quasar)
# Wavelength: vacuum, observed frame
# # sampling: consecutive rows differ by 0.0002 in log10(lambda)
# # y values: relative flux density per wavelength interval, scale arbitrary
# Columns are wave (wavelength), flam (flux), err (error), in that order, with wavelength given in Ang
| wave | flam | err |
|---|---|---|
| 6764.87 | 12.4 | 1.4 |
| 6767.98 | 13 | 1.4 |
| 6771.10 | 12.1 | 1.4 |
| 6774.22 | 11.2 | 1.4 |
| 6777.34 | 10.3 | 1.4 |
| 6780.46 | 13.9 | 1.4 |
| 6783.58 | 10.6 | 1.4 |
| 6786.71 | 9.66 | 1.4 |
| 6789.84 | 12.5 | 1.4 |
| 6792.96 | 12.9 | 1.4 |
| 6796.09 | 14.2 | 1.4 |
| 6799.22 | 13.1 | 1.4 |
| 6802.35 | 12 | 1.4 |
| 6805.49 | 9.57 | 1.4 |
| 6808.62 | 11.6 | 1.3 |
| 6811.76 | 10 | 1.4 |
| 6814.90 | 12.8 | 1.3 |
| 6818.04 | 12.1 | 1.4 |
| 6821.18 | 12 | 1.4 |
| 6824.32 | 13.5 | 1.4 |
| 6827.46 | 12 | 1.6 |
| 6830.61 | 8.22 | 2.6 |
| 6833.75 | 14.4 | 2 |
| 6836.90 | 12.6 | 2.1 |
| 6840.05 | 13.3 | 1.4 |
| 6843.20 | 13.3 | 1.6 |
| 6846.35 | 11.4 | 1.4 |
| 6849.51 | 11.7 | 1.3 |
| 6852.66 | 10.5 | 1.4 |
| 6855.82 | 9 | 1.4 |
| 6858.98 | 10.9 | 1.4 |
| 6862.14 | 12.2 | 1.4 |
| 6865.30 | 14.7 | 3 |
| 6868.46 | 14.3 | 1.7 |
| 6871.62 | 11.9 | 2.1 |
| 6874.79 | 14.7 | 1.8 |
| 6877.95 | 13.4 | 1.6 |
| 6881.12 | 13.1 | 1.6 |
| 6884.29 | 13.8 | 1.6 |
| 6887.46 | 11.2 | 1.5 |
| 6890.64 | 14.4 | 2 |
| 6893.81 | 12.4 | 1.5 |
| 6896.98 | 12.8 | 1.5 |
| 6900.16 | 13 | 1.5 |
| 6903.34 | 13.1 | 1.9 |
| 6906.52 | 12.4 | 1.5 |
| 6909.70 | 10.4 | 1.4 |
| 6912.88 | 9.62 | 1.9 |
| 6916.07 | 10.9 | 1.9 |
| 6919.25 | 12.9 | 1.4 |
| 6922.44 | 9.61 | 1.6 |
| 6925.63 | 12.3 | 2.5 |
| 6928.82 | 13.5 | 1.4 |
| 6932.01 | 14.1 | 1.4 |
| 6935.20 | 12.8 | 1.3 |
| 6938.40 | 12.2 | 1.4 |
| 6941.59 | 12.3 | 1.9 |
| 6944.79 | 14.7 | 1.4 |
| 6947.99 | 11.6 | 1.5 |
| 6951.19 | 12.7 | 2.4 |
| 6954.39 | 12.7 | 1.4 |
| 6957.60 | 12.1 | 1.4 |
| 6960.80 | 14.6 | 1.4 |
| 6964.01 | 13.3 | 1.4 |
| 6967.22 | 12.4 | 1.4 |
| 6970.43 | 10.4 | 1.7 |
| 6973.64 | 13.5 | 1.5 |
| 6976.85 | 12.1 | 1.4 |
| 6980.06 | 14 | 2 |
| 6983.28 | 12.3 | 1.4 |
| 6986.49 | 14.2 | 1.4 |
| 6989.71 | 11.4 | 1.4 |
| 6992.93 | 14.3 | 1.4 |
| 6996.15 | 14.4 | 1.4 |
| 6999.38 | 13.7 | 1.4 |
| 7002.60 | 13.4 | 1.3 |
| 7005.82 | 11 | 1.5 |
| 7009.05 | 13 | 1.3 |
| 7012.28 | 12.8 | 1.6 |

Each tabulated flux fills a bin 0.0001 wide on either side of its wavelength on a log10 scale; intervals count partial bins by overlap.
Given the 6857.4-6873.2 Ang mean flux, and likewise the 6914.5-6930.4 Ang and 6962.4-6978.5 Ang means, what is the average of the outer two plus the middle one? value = 24.4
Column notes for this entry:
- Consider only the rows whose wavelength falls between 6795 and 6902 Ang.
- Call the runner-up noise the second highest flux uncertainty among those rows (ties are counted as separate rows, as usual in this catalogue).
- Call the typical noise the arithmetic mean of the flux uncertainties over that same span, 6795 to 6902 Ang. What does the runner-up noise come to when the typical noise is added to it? 4.2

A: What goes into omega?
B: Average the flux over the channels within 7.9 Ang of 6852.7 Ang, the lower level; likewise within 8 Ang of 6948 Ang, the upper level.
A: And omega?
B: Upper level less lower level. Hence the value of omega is 2.1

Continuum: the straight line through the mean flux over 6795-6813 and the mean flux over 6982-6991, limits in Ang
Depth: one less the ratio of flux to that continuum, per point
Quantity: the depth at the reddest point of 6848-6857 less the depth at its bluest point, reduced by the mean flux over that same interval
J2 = -10.2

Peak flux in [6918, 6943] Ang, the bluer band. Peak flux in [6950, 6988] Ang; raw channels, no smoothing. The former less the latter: -0.5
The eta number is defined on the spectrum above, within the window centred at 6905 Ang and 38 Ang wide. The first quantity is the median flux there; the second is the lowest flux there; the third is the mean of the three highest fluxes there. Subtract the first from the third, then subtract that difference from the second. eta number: 8.5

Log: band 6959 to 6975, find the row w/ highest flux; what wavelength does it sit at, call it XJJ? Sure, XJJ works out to 6960.80 Ang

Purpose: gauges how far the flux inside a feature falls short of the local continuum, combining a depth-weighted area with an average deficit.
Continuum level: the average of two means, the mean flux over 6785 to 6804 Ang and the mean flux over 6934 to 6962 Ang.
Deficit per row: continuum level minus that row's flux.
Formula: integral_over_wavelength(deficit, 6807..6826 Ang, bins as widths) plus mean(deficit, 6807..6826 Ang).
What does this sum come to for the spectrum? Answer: 12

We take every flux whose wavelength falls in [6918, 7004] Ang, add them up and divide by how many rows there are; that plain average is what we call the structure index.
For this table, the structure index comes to 12.9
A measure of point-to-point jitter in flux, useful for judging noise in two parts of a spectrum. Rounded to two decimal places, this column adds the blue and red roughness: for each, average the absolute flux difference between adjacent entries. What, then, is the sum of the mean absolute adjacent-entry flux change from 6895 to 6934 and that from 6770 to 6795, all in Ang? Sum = 3.19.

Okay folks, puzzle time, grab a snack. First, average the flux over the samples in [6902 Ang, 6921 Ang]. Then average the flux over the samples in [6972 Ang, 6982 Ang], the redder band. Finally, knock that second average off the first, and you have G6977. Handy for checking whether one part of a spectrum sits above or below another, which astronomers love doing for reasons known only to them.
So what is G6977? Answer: -1.6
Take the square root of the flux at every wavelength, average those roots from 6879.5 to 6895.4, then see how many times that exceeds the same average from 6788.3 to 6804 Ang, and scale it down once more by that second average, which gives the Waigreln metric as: 0.28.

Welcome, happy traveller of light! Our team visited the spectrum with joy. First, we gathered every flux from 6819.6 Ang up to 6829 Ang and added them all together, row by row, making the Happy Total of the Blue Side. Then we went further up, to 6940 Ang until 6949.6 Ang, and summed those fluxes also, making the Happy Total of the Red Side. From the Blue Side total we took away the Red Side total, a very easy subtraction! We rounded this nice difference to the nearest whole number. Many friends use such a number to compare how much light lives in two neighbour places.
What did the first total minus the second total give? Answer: -1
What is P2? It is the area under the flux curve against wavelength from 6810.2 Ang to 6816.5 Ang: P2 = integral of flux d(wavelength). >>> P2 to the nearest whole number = 72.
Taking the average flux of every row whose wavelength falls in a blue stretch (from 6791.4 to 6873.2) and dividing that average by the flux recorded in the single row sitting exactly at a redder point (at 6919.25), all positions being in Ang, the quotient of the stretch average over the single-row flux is 0.94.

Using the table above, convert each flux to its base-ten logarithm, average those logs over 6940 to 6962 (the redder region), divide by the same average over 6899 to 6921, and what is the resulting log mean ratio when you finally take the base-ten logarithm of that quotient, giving 0.017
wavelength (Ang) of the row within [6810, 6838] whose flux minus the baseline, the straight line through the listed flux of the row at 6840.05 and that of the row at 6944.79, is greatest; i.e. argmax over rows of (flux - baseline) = 6833.75 Ang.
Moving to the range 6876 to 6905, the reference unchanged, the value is 6890.64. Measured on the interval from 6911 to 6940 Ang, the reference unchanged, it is 6932.01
